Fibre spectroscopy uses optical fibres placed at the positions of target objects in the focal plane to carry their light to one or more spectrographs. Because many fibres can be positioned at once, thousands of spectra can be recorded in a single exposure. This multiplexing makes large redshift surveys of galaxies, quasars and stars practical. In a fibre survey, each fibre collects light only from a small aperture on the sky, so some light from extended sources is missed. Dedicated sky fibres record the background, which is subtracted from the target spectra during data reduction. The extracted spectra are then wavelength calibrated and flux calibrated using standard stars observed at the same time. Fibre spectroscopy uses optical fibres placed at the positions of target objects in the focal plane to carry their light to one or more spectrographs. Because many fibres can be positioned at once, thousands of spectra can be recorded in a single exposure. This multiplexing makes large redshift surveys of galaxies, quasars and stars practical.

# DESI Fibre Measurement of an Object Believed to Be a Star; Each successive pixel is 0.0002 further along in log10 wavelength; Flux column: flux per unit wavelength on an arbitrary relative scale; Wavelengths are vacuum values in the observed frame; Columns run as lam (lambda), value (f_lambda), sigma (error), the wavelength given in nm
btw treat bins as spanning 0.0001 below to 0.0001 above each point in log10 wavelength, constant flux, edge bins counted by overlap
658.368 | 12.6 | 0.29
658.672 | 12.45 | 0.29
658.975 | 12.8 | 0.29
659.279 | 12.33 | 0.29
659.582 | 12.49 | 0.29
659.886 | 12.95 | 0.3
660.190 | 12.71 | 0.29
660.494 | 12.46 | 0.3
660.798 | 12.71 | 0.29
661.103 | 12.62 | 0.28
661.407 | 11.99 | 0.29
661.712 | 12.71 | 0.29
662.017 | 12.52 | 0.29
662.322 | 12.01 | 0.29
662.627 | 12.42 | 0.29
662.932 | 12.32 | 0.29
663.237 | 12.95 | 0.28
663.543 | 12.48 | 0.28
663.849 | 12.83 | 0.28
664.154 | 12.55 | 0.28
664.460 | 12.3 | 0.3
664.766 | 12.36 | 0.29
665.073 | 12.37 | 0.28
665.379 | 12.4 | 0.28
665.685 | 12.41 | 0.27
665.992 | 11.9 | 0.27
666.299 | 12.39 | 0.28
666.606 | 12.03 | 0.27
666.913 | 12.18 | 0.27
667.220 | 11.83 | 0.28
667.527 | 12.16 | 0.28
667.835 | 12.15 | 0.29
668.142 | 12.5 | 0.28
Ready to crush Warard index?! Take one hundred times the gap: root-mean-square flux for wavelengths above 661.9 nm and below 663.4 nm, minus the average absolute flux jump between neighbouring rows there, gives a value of 1204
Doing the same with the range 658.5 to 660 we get 1225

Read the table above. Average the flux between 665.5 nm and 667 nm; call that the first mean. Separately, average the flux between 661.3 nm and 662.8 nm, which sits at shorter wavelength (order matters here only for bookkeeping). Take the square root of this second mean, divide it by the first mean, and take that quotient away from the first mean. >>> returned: 11.9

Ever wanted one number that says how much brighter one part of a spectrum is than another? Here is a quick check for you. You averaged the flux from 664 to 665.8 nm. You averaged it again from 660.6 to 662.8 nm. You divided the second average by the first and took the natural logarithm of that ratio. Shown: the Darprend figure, 0.002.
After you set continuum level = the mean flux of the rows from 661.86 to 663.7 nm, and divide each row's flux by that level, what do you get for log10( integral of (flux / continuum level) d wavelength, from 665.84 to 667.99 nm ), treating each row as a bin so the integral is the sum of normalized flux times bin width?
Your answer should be 0.320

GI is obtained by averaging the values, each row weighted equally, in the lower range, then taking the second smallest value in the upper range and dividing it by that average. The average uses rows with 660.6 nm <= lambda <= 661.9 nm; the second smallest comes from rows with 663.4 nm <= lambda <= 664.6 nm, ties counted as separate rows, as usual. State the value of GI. 0.998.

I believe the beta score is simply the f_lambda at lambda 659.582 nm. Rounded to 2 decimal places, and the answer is 12.49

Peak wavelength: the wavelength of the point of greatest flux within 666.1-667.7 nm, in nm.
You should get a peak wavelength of 666.299 nm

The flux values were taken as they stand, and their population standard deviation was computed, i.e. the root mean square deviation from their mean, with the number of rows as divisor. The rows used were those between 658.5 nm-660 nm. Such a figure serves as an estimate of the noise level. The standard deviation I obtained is 0.23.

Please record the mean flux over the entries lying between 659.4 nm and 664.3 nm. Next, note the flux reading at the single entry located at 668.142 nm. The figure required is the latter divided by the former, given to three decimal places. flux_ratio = 0.996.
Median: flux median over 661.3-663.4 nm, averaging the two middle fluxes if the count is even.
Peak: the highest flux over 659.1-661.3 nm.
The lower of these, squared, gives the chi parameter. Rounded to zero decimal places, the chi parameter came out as 154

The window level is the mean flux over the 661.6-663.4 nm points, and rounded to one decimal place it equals 12.5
